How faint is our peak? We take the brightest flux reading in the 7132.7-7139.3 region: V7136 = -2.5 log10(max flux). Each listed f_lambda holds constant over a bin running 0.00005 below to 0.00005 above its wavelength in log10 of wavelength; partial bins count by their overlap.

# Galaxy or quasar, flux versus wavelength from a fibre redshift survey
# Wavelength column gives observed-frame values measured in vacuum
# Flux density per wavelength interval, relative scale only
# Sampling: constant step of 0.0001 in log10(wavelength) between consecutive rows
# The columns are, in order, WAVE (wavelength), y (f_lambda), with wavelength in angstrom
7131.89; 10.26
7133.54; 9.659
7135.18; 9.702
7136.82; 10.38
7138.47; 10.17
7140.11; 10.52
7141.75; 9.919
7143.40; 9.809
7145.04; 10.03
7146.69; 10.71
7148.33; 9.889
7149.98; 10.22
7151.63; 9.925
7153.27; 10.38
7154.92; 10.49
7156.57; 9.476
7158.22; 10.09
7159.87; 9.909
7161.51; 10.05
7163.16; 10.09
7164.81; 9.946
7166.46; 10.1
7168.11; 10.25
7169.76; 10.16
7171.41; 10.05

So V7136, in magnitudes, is -2.54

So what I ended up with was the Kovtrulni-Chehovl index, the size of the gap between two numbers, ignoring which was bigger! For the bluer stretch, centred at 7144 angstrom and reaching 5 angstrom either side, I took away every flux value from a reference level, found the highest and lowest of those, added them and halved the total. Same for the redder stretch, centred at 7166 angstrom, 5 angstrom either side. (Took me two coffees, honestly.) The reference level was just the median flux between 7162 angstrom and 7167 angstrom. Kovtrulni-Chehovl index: 0.16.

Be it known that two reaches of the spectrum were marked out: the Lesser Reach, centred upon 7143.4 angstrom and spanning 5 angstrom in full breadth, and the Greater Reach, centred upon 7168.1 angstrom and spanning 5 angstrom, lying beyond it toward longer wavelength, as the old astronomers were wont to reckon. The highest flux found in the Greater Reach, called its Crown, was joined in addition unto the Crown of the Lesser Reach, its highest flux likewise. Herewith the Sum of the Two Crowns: 20.3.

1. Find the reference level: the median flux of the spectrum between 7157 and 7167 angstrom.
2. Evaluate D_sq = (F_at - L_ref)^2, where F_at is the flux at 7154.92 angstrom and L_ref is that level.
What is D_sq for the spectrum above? 0.18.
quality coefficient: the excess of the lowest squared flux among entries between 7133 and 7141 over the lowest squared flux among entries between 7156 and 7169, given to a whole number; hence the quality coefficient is 4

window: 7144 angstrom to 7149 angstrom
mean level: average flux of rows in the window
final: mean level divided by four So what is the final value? 2.55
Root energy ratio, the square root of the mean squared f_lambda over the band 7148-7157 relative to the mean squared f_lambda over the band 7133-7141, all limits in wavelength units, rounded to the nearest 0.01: 1.00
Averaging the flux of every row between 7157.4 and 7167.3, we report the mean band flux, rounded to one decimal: 10.0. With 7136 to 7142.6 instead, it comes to 10.2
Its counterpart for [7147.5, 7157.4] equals 10.1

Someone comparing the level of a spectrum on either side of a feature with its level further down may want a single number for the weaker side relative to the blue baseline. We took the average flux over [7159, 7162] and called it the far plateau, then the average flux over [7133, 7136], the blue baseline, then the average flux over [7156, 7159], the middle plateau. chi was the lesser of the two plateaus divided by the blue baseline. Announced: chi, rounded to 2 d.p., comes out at 1.01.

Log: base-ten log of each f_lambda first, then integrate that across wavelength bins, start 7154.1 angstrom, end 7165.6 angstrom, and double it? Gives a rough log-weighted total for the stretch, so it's 23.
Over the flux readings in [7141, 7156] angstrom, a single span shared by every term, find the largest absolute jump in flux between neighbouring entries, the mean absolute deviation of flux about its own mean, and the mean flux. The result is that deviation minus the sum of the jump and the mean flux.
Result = -10.7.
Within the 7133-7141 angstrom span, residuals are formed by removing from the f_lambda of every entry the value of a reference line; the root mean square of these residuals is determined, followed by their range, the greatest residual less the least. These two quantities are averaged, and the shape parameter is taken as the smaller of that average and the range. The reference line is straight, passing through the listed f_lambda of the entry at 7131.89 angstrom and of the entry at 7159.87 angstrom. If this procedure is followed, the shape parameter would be 0.67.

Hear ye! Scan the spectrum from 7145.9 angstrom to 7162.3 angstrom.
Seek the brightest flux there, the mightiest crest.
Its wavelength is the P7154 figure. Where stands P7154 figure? 7146.69 angstrom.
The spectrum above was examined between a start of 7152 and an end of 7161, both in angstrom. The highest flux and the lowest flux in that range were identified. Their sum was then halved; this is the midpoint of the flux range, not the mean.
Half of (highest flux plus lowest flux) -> 10.0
